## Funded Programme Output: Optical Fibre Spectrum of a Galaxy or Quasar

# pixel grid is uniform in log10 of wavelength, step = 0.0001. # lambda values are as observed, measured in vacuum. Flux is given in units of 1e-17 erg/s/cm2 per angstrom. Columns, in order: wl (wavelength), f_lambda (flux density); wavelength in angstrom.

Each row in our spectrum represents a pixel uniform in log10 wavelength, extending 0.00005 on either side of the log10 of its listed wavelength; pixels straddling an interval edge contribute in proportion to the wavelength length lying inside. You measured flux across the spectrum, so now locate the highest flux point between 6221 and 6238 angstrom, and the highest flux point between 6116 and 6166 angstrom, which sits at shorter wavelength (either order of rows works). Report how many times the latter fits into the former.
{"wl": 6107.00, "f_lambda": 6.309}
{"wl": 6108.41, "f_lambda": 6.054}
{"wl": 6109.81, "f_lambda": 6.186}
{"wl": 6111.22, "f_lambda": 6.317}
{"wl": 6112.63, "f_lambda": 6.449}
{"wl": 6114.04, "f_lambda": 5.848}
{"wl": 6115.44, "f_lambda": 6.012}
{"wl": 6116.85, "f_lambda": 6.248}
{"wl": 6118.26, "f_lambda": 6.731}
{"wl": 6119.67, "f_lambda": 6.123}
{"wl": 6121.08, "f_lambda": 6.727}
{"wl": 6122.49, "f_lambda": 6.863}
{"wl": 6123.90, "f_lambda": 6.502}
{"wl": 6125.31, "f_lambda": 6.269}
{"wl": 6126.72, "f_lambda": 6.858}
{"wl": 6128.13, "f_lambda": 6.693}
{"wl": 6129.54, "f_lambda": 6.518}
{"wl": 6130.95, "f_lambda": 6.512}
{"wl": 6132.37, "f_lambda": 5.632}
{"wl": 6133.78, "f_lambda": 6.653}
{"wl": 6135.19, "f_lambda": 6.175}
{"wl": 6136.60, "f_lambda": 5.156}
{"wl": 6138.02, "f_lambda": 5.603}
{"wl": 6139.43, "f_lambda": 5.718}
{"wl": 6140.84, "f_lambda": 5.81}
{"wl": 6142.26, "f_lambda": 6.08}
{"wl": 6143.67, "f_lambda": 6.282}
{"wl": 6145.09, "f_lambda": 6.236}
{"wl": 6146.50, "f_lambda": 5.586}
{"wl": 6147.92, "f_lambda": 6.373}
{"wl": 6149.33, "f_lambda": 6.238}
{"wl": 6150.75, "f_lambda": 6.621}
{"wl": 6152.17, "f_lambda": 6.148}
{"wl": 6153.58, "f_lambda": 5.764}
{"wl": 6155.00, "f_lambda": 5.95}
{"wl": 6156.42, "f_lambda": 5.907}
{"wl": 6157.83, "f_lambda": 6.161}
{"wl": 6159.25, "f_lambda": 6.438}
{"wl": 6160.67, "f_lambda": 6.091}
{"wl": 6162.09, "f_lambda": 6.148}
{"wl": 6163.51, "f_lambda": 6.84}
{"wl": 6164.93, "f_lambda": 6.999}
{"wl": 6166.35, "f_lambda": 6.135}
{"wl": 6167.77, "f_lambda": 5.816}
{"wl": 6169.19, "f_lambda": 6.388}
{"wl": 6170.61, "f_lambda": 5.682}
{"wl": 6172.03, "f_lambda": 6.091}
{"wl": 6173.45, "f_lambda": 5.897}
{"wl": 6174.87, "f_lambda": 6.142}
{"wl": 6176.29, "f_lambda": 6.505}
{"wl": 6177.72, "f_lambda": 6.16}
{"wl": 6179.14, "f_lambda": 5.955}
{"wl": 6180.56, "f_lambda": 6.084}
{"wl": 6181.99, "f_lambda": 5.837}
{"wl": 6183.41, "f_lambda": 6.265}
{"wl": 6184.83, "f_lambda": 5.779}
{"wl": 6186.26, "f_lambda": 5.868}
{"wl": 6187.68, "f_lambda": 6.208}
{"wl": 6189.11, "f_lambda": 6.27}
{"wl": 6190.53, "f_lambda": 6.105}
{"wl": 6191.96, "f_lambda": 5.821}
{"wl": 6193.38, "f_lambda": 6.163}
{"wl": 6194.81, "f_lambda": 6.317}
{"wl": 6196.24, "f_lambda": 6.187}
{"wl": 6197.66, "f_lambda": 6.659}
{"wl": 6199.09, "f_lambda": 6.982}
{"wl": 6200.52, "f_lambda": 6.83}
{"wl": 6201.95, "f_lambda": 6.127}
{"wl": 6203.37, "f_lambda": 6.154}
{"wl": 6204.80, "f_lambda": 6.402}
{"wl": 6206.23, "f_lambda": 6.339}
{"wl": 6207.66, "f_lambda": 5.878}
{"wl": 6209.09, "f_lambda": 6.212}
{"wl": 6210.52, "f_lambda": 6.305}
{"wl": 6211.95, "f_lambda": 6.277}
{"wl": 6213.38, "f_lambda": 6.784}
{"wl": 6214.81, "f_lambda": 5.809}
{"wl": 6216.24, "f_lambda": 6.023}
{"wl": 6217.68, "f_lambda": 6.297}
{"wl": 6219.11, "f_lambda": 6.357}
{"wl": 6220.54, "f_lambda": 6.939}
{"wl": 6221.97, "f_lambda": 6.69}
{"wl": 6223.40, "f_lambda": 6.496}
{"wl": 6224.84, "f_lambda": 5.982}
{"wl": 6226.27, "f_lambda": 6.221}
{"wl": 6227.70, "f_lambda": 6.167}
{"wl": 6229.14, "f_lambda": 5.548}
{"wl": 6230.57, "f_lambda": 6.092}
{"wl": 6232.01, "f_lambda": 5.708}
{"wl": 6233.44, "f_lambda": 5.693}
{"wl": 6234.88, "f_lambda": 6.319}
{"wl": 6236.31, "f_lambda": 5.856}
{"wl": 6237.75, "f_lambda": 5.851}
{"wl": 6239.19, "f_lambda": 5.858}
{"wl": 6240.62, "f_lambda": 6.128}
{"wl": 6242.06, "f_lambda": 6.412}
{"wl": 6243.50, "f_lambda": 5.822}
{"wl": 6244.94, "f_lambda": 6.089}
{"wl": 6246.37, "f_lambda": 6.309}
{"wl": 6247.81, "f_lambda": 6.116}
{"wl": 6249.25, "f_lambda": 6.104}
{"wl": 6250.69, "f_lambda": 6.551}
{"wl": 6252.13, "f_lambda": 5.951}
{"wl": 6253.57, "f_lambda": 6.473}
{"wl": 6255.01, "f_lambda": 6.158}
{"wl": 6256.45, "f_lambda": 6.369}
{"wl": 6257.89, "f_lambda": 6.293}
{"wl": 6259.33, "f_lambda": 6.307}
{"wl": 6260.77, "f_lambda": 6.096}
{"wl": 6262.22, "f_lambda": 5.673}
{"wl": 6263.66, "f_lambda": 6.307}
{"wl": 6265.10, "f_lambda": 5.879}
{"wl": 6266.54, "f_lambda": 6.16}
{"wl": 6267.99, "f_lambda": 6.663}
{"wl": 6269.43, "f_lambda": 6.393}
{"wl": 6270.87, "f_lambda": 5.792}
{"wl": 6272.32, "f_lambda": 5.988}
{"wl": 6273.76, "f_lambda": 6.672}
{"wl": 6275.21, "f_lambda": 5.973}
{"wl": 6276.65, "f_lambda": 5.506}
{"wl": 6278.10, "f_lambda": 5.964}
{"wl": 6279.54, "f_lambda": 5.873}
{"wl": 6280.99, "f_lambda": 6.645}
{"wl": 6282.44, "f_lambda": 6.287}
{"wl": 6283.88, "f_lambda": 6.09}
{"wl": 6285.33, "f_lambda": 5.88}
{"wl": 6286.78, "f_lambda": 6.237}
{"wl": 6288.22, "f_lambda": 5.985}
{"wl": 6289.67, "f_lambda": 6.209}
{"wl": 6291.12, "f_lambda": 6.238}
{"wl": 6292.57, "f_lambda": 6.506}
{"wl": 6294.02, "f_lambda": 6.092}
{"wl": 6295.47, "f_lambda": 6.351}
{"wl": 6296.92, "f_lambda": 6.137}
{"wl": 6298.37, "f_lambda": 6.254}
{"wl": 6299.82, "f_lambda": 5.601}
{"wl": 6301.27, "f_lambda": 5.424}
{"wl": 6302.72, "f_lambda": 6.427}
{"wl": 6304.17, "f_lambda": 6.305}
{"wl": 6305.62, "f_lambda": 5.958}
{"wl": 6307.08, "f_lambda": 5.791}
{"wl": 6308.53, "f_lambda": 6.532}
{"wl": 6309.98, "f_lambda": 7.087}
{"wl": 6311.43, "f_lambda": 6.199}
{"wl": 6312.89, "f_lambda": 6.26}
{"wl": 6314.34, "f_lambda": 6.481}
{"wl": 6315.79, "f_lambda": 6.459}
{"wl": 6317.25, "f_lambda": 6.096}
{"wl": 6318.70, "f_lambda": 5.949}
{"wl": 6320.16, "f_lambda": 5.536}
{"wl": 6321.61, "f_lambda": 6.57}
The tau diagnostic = 0.96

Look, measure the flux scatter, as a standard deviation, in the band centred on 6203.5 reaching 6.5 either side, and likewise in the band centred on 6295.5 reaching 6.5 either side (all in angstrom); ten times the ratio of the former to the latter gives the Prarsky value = 10.2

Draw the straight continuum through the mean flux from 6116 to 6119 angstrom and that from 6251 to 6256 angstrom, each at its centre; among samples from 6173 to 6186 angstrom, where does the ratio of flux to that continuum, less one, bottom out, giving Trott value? 6184.83 angstrom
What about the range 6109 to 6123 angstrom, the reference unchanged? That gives 6114.04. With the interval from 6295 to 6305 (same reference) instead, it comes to 6301.27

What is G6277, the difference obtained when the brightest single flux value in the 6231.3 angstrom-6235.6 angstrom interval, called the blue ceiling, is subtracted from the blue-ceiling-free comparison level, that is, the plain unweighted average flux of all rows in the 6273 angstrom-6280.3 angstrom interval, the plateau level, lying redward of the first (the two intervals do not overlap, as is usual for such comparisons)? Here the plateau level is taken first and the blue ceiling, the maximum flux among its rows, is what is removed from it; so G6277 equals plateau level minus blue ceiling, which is -0.32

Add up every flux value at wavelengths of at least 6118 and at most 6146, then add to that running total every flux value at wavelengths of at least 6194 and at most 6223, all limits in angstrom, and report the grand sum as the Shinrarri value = 253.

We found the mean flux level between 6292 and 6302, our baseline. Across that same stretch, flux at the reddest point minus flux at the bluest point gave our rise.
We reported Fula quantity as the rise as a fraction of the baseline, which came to -0.18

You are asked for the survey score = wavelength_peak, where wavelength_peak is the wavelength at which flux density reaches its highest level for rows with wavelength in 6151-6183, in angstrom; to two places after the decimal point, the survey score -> 6164.93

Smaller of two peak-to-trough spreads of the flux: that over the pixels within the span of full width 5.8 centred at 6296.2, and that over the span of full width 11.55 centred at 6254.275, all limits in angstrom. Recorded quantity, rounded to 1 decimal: 0.3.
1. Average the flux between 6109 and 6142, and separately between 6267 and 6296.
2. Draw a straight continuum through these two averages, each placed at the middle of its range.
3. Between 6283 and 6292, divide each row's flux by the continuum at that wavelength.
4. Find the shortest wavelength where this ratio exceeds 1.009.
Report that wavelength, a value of 6286.78 angstrom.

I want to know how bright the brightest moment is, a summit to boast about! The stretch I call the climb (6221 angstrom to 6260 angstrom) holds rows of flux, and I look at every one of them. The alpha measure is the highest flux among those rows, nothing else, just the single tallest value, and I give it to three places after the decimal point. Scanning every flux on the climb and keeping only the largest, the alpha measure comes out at 6.690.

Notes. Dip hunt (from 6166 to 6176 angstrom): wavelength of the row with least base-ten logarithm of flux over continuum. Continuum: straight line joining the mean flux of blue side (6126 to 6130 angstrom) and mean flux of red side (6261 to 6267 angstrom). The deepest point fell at 6170.61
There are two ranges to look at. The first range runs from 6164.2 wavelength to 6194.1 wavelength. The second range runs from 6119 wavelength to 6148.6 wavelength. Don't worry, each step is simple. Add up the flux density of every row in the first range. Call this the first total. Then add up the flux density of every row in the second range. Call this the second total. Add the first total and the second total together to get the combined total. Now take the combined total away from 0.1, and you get -258.4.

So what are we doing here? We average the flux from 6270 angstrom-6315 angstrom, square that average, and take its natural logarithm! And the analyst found 3.63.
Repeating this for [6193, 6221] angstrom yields 3.70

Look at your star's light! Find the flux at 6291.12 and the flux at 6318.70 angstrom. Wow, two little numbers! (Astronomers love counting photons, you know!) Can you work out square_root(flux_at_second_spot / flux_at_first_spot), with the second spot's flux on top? 0.98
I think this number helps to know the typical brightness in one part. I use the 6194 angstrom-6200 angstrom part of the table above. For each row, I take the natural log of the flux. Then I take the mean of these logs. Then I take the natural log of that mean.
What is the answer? 0.629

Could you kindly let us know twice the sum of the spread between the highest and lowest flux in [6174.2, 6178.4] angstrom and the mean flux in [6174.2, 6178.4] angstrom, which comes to 13.3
